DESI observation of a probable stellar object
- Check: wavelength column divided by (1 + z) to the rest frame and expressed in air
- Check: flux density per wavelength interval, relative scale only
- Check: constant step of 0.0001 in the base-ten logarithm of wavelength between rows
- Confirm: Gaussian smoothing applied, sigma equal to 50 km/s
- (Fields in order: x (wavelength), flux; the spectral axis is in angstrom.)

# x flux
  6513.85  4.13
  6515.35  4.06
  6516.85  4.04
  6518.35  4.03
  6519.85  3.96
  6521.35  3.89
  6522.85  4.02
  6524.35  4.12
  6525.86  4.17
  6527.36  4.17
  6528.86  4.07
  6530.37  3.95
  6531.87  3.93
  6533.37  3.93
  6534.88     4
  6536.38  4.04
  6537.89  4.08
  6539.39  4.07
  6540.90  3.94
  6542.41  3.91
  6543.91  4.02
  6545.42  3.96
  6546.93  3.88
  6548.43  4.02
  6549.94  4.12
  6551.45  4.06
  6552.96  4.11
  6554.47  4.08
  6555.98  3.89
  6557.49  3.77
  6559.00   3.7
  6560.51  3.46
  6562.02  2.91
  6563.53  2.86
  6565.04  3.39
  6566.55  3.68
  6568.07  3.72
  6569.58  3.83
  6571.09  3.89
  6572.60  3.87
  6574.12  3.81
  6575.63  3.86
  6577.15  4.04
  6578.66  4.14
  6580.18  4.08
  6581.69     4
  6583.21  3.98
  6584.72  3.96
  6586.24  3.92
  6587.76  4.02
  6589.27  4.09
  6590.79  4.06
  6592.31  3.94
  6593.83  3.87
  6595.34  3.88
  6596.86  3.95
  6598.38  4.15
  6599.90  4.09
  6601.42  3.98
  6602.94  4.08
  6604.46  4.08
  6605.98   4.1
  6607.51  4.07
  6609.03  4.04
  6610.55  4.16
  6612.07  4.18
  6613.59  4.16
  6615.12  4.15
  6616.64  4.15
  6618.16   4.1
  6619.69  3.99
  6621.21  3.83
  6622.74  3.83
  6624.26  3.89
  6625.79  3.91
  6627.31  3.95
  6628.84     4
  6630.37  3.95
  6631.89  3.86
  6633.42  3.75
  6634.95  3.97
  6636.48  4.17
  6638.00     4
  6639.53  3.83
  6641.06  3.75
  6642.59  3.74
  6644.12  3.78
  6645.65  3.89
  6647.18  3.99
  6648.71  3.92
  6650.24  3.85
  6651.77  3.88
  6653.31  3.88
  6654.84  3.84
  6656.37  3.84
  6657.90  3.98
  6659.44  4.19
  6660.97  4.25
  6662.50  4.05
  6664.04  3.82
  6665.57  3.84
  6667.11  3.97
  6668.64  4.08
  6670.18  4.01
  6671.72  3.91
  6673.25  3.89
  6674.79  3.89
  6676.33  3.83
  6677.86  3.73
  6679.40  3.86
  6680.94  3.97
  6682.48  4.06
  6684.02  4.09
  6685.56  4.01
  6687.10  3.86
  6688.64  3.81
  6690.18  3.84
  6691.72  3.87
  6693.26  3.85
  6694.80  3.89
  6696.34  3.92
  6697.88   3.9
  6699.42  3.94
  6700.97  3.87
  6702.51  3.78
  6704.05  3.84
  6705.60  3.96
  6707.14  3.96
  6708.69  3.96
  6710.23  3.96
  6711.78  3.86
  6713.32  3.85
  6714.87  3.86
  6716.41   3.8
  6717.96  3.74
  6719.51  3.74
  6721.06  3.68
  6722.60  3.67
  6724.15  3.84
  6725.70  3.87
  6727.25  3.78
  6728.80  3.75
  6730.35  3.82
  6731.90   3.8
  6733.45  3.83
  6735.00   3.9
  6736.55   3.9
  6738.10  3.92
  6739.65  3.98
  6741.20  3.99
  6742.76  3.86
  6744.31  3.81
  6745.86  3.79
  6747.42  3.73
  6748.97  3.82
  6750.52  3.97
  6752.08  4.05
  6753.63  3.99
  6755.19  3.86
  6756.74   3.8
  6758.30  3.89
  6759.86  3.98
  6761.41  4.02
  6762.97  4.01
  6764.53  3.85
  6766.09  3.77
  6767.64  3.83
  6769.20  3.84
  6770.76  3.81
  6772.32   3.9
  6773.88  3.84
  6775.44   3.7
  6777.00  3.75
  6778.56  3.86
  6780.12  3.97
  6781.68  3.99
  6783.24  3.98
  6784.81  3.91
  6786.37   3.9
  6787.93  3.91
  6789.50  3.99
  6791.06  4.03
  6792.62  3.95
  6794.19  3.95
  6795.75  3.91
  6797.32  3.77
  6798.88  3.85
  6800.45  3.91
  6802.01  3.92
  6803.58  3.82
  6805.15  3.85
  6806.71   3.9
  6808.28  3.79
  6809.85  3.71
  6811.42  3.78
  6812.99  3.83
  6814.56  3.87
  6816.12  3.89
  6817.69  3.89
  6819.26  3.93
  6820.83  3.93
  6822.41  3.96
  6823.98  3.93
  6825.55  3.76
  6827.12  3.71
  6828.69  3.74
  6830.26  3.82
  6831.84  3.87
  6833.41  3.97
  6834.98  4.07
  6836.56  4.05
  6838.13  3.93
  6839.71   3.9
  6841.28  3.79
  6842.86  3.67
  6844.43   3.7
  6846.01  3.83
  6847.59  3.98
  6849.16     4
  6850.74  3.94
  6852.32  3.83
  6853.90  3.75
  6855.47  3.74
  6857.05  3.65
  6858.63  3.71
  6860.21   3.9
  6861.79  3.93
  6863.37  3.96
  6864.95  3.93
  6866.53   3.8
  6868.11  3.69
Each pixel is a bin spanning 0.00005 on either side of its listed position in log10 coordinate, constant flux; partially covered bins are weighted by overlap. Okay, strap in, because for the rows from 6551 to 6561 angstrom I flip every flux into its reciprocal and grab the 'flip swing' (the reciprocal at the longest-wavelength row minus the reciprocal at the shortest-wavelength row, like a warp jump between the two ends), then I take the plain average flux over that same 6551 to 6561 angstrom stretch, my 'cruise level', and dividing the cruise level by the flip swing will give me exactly 91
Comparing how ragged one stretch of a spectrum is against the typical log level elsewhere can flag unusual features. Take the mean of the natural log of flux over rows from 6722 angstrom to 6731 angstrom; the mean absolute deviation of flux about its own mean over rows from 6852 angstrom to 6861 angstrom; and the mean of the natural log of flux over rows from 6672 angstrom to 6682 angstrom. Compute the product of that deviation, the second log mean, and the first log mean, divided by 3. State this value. 0.041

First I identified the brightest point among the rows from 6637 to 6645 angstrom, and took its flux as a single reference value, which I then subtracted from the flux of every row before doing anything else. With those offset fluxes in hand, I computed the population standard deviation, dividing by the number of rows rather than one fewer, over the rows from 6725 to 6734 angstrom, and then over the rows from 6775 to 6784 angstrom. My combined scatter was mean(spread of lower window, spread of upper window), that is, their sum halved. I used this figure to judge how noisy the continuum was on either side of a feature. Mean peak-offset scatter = 0.077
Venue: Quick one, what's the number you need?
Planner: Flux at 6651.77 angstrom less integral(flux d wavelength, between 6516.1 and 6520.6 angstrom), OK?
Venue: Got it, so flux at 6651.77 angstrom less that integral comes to -14.2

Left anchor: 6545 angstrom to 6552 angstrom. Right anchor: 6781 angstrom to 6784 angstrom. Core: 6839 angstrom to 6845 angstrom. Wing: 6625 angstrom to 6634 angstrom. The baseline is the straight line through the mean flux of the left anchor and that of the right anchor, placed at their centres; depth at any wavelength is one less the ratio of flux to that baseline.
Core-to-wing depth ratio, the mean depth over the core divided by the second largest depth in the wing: 1.5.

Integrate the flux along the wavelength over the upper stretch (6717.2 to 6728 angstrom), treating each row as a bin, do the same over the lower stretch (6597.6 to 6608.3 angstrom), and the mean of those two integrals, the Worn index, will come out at 42.1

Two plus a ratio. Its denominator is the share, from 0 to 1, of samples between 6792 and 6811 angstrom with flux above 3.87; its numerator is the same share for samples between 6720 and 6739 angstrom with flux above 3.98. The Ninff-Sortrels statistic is 2.0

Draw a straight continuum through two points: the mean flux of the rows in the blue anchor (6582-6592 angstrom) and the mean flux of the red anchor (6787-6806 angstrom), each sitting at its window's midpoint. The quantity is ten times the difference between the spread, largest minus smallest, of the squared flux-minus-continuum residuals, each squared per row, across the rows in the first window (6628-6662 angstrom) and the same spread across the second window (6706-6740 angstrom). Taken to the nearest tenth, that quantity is 0.1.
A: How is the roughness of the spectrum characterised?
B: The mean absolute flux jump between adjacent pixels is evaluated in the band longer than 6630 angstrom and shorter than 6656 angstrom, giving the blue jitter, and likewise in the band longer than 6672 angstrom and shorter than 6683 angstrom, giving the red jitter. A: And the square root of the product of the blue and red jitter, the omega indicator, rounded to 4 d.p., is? 0.0878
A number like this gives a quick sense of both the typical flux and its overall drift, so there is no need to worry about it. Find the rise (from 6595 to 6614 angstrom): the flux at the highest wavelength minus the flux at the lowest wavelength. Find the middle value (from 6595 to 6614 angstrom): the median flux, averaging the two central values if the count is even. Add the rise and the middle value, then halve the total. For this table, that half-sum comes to 2.18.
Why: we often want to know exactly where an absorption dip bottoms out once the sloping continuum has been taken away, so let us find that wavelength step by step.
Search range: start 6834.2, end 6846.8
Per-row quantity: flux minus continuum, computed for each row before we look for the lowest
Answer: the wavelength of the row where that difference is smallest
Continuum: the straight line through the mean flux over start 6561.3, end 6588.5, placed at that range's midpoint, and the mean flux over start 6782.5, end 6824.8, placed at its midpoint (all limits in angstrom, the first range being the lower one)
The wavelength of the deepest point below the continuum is 6842.86 angstrom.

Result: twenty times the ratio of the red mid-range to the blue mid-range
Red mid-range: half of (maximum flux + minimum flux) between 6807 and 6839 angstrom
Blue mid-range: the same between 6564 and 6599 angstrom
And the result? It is 21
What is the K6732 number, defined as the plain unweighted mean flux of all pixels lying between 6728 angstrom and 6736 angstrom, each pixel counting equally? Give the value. 3.82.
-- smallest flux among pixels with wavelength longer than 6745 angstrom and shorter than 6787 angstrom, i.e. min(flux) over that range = 3.7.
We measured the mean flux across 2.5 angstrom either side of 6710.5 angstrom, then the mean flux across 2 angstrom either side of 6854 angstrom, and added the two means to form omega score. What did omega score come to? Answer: 7.70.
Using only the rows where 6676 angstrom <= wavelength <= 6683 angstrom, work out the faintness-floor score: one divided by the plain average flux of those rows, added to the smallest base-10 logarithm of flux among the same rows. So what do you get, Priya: 0.829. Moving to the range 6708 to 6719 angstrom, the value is 0.832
